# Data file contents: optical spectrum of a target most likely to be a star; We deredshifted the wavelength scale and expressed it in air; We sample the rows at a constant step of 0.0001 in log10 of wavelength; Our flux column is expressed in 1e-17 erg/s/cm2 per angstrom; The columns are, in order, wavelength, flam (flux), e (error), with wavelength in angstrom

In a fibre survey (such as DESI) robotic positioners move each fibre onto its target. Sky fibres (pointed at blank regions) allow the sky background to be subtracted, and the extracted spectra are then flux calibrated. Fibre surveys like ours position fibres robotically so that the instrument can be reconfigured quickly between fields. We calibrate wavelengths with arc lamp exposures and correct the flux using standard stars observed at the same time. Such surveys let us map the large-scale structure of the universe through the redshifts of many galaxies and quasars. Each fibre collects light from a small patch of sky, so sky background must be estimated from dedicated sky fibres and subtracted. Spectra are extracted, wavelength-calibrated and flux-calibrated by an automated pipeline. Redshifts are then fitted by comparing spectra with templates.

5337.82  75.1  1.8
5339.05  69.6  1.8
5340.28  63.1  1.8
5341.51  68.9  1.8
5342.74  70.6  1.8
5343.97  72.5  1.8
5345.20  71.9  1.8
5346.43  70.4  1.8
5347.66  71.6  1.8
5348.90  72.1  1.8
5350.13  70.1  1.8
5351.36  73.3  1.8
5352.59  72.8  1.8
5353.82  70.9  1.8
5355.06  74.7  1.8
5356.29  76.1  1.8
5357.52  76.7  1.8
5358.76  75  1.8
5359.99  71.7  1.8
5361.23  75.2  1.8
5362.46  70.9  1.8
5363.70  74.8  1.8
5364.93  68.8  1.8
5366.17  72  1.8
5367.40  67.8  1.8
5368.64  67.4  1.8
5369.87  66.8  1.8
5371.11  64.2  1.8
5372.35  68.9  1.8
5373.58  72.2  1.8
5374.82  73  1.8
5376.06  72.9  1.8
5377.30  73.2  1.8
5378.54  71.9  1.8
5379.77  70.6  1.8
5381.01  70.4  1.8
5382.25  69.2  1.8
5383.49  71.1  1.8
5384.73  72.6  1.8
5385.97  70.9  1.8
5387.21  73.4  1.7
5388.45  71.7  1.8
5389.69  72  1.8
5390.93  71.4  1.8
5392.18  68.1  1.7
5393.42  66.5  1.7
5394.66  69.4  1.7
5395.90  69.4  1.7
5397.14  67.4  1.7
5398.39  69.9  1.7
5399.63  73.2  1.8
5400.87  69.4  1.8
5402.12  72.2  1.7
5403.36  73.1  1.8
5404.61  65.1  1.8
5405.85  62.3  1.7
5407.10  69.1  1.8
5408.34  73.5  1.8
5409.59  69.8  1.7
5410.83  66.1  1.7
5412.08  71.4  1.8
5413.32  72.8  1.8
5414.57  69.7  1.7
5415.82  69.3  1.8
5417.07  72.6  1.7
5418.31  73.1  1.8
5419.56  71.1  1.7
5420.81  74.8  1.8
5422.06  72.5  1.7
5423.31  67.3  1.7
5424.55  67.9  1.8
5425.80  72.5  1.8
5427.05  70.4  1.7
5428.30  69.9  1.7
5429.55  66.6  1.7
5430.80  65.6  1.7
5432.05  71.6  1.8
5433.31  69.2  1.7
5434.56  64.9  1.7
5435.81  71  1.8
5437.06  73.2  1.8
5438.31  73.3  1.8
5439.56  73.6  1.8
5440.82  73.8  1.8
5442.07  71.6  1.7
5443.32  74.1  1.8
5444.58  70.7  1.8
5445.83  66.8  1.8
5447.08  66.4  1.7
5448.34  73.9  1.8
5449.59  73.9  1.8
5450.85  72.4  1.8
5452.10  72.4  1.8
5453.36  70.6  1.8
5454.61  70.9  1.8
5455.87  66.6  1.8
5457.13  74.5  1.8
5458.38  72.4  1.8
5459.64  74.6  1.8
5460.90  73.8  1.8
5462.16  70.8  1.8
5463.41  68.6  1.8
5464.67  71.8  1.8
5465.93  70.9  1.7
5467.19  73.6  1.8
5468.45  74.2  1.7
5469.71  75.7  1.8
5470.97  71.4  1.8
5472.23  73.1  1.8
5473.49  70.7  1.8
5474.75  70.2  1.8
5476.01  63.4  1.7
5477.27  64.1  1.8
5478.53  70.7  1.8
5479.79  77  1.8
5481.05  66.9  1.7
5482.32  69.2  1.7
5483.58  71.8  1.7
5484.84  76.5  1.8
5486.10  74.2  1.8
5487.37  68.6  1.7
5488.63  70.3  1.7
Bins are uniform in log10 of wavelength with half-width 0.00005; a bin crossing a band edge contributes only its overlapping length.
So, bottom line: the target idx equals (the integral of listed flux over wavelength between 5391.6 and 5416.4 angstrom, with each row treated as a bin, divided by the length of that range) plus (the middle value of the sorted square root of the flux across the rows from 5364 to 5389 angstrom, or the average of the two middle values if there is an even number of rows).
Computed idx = 77.8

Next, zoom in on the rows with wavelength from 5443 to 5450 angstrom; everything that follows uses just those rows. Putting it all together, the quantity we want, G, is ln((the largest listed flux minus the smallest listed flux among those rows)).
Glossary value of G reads 2.0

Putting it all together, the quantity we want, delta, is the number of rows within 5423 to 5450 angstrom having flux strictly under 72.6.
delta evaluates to 15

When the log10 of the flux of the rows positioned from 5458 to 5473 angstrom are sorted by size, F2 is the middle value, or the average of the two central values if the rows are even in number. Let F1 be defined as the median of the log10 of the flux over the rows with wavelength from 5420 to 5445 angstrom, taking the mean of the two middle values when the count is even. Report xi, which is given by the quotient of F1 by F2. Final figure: 1.00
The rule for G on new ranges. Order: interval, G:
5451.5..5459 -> 2.1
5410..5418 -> 1.9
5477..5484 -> 2.6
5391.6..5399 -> 1.2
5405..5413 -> 2.4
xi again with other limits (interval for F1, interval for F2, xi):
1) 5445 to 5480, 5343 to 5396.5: 1.00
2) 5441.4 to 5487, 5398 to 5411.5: 1.01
